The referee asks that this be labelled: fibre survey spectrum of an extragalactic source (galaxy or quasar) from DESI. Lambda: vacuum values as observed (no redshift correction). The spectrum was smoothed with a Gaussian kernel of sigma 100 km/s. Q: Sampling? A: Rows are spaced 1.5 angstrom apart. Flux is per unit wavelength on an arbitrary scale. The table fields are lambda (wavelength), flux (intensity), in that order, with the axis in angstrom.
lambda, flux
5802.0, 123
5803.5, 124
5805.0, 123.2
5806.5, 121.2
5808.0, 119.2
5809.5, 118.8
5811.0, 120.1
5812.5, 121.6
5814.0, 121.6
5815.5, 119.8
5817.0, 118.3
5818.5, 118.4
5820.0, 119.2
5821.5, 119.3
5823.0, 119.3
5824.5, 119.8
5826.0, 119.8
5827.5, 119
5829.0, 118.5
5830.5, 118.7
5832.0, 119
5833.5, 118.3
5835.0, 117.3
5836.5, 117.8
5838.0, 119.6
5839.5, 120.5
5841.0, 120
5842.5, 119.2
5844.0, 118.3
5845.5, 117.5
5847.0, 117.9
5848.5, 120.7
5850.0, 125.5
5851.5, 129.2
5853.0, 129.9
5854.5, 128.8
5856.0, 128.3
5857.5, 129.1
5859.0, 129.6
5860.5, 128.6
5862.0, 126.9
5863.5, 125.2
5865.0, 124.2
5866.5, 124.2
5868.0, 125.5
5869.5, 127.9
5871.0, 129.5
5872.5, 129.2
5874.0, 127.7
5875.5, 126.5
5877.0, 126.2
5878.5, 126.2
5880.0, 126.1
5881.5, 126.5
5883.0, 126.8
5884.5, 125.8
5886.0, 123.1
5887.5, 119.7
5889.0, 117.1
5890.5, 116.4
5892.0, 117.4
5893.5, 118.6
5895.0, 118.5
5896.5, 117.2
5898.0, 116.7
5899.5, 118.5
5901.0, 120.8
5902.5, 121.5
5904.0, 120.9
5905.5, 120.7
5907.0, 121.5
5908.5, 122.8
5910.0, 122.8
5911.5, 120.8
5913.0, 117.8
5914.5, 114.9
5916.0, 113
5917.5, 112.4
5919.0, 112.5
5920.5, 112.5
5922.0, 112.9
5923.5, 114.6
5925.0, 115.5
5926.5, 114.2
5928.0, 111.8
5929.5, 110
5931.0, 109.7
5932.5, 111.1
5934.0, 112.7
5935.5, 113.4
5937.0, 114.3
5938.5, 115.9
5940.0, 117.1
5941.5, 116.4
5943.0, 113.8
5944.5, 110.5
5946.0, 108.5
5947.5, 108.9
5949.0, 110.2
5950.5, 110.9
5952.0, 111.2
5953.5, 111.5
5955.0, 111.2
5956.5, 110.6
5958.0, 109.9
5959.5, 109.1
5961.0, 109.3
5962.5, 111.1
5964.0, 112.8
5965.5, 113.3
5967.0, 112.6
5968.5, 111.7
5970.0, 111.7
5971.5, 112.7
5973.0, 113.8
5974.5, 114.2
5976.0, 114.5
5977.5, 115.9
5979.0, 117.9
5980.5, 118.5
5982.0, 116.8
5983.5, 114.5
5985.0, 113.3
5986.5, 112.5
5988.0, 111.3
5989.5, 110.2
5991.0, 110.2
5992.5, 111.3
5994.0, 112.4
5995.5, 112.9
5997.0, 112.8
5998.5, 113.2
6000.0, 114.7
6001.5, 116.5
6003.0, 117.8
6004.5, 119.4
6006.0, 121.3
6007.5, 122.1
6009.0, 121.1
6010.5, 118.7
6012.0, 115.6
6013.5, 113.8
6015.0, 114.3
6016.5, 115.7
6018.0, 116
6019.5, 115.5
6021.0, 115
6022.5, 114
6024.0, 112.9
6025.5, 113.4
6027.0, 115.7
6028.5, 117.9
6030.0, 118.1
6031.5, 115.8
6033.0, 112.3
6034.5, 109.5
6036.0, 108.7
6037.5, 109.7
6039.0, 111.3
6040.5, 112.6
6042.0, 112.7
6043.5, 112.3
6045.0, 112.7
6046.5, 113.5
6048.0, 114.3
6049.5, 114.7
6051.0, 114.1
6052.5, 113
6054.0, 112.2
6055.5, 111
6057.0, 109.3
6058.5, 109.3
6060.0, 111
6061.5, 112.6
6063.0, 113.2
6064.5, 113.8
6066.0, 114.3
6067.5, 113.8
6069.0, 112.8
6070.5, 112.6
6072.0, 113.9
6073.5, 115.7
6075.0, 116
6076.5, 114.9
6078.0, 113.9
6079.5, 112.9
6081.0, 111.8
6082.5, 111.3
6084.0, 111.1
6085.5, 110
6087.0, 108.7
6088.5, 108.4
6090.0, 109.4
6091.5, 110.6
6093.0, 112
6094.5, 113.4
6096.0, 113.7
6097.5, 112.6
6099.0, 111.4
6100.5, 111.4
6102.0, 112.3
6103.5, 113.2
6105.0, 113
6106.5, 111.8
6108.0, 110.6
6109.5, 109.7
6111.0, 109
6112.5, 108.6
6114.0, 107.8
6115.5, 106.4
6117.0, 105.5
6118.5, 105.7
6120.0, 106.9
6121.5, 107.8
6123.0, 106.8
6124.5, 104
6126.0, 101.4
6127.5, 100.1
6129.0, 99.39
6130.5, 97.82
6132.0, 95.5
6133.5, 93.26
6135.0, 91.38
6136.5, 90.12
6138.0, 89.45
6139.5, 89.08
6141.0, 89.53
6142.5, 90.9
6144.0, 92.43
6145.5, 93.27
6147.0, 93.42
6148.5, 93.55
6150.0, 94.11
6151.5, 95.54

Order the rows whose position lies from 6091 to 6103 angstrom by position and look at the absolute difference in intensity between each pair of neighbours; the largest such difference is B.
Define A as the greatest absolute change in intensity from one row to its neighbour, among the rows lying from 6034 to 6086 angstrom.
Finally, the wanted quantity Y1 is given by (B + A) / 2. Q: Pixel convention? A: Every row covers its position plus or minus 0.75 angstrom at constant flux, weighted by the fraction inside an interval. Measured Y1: 1.6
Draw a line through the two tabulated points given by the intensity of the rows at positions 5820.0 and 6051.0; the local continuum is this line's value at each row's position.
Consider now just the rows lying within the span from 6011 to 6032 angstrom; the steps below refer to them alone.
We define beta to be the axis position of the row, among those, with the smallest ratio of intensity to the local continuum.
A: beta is 6024.0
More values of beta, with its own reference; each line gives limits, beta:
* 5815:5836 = 5835.0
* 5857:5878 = 5865.0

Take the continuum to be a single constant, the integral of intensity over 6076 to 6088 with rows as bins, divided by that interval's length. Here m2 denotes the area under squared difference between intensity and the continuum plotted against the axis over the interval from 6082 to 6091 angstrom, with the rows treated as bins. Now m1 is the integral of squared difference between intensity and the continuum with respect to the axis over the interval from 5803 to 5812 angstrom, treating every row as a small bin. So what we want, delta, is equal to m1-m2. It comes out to 772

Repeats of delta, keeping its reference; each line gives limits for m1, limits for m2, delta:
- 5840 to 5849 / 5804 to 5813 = -278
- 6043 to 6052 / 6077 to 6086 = 23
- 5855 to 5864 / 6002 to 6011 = 1781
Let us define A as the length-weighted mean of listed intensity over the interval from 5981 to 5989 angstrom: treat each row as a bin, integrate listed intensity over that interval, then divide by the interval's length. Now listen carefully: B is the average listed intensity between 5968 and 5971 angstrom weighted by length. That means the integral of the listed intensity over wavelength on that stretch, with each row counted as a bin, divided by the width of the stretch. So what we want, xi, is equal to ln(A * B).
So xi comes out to 9.45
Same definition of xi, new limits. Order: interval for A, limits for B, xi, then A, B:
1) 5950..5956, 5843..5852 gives 9.51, 111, 121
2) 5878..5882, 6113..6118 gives 9.51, 126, 107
